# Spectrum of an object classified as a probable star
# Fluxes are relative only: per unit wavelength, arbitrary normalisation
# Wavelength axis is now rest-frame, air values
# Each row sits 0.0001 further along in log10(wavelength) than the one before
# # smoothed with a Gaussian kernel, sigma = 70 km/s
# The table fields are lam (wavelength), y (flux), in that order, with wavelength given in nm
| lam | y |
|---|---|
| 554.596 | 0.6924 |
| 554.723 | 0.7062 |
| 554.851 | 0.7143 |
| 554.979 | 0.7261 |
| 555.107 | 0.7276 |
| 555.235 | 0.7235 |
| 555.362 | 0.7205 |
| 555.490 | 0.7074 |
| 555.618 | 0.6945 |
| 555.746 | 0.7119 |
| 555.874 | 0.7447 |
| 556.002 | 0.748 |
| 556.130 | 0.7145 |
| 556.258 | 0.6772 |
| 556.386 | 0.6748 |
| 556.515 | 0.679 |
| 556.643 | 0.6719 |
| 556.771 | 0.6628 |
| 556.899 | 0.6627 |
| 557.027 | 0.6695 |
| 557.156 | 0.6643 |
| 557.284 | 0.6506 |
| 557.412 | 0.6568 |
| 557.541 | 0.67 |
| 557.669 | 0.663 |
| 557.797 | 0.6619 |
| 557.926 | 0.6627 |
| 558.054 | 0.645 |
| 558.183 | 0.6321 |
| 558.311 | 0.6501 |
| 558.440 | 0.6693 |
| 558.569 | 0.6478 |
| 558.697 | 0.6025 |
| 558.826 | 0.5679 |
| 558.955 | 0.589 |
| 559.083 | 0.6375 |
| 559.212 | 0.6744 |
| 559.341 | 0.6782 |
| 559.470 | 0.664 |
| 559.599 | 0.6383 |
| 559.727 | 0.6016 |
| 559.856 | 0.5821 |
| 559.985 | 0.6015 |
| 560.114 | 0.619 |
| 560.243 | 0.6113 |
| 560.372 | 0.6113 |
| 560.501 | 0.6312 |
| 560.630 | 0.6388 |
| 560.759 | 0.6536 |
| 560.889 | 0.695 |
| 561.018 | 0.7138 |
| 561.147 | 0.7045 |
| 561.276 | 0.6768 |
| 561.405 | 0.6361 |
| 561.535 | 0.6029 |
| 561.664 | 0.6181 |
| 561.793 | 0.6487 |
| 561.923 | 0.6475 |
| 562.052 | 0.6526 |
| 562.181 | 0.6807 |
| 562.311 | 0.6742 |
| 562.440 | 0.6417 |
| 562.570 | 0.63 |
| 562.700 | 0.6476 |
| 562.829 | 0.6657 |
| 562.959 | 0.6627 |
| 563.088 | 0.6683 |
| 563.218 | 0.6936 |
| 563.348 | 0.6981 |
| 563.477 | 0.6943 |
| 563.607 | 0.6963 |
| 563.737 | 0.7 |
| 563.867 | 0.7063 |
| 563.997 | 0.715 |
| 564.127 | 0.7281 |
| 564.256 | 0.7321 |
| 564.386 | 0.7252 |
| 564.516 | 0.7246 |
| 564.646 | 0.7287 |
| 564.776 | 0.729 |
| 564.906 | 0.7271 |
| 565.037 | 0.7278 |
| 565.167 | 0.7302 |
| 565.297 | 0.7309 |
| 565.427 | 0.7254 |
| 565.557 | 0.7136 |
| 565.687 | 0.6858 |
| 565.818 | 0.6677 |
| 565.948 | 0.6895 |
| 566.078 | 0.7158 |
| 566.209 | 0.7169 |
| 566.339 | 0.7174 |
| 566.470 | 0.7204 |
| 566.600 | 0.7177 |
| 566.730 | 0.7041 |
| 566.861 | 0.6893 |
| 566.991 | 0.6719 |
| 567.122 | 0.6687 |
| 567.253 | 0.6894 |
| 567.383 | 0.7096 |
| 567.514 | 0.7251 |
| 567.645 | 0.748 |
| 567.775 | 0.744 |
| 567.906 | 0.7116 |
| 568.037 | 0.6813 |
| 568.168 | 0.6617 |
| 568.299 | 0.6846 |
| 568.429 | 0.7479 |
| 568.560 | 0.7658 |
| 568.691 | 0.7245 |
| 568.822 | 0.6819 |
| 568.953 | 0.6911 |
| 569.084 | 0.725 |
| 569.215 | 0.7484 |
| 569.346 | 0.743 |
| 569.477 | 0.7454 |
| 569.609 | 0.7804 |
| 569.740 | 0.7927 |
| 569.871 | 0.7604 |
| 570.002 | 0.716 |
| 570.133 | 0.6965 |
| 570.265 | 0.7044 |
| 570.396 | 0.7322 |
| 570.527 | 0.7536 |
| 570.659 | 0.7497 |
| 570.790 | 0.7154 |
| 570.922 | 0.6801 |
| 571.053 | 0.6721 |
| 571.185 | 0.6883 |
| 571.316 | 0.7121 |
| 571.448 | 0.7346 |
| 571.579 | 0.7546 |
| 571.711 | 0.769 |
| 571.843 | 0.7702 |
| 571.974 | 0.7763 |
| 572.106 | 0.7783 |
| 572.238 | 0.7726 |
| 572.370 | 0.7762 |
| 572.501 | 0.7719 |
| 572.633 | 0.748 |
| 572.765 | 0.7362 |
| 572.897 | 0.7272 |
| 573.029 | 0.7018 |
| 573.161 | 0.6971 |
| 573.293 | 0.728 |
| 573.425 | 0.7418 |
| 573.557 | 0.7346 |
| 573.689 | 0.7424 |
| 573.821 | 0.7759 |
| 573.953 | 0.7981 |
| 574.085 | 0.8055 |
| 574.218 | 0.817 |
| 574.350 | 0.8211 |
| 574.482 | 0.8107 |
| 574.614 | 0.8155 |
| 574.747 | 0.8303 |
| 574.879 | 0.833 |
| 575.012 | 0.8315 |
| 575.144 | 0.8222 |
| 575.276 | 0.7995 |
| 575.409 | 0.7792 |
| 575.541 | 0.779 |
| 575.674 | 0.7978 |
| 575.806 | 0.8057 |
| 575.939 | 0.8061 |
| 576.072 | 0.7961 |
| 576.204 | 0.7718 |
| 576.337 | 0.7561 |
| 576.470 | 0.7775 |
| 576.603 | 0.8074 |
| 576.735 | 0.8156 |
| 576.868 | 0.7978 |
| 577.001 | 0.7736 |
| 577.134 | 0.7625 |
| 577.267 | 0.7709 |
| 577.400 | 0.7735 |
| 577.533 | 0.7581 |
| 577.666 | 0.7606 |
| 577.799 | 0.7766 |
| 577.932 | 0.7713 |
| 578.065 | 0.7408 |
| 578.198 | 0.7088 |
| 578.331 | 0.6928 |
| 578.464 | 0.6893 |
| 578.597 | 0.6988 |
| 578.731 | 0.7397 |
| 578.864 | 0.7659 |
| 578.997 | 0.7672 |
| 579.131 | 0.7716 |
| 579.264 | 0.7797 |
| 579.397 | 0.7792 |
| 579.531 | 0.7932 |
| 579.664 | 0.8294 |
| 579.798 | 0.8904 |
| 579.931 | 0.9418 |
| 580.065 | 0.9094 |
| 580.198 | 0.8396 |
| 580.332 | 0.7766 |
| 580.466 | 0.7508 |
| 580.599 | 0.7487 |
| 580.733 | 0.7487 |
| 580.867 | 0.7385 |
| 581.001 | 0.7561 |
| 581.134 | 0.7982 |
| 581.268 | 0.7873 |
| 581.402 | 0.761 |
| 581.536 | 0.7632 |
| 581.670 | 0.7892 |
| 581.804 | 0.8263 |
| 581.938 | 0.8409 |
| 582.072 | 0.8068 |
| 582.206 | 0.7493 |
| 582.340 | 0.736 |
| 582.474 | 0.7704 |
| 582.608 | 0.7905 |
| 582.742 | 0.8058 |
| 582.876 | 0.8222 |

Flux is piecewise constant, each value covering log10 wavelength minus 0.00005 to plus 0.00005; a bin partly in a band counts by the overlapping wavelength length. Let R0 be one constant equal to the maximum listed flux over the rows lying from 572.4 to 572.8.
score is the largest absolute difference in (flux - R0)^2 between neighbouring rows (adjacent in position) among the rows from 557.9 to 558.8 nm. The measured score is 0.013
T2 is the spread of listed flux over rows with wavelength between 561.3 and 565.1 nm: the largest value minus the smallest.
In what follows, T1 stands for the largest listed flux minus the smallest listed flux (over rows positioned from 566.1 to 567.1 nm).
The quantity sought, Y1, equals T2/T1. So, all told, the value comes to 2.7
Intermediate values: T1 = 0.05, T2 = 0.13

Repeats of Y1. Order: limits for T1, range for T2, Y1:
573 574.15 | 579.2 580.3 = 1.5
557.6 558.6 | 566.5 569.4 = 2.8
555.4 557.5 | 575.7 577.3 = 0.6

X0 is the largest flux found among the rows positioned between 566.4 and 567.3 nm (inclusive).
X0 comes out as 0.7204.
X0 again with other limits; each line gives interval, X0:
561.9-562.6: 0.6807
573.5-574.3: 0.817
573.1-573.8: 0.7424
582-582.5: 0.8068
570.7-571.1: 0.7154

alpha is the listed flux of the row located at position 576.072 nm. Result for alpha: 0.7961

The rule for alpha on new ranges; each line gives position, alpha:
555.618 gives 0.6945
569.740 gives 0.7927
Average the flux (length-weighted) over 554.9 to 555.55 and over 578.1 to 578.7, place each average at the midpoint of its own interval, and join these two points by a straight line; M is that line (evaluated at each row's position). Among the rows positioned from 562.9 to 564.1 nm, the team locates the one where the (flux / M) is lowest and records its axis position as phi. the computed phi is 562.959 nm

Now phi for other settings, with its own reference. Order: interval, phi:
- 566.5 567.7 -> 567.122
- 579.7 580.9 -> 580.867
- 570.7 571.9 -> 571.053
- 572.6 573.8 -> 573.161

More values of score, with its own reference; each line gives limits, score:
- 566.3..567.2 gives 0.003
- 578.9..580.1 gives 0.015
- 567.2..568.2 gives 0.005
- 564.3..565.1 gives 0.000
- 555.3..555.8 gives 0.002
